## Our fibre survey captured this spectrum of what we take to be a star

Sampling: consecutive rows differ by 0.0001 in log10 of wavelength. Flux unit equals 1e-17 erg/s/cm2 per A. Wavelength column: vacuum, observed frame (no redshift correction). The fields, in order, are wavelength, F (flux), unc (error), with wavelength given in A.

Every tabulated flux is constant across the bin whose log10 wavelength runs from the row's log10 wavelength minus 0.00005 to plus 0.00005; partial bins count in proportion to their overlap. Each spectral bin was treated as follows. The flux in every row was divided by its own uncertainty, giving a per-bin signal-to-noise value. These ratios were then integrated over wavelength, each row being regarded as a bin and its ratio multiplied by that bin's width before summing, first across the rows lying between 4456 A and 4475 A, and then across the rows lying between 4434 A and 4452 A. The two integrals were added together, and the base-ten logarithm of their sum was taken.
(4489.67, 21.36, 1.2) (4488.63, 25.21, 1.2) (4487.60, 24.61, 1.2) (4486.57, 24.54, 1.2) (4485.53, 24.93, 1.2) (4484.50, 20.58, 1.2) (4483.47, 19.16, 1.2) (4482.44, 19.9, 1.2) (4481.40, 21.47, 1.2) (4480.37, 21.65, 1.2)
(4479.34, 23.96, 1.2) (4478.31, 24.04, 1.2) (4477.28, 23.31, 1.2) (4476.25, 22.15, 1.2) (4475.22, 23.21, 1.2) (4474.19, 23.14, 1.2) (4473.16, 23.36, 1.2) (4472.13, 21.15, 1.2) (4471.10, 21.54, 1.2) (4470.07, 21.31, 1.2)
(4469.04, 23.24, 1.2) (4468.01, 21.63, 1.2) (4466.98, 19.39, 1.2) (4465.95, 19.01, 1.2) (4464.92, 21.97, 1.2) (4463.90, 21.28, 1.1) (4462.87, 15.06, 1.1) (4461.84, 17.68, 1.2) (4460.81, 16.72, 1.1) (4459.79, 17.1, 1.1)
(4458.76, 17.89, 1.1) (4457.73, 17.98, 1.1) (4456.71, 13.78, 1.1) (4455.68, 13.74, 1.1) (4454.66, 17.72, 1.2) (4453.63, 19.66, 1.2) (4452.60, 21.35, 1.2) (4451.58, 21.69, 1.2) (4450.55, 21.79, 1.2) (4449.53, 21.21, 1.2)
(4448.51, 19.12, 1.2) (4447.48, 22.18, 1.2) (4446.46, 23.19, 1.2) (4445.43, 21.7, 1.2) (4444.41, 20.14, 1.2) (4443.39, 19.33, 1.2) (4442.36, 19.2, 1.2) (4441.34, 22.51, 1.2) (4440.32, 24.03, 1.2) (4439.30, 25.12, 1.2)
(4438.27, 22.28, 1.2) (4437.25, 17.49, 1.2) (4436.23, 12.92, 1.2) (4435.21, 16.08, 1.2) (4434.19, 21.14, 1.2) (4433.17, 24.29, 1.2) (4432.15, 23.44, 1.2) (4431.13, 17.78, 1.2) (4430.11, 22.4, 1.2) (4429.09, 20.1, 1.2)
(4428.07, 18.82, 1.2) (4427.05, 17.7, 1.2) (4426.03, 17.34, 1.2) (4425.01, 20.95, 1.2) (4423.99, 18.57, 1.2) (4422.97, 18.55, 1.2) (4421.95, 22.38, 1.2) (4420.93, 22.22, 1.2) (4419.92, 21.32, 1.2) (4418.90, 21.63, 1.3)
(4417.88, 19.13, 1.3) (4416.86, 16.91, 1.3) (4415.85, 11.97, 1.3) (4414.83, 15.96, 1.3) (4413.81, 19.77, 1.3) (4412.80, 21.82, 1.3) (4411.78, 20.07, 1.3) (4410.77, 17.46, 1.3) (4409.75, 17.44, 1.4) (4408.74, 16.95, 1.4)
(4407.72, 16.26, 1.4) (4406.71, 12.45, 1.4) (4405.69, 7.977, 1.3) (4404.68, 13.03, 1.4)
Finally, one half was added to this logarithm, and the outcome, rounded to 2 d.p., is 3.30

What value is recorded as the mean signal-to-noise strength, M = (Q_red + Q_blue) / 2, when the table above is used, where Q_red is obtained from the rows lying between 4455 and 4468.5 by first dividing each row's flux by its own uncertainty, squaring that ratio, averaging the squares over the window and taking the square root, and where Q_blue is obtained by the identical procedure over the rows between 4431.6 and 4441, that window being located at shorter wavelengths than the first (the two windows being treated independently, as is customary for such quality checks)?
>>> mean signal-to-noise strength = 16.7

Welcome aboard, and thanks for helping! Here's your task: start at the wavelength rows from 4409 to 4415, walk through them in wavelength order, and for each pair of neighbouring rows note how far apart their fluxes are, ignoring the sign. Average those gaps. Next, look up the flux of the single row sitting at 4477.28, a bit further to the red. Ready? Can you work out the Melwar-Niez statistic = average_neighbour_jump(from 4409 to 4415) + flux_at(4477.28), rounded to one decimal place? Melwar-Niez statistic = 25.4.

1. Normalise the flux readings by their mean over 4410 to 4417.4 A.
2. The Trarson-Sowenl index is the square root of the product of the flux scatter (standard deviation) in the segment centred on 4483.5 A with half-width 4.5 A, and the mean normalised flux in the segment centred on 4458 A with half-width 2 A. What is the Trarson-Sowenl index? 1.4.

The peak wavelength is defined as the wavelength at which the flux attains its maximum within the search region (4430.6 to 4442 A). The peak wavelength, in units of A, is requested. 4439.30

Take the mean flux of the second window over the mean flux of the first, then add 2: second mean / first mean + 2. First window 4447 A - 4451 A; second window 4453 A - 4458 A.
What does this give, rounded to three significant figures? 2.79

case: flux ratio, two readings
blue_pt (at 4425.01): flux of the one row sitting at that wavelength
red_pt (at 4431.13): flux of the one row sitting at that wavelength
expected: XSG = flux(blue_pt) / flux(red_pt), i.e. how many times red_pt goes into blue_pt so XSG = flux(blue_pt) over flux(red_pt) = 1.2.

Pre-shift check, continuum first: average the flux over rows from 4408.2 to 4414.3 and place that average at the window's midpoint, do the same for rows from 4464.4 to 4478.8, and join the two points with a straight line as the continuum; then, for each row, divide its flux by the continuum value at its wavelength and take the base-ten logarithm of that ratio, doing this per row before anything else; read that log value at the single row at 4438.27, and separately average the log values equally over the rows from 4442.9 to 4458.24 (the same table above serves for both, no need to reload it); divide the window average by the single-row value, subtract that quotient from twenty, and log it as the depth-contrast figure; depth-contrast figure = 20.8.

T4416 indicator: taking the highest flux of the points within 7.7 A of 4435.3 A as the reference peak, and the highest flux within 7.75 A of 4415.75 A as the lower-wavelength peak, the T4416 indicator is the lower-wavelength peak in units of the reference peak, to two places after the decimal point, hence 0.89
